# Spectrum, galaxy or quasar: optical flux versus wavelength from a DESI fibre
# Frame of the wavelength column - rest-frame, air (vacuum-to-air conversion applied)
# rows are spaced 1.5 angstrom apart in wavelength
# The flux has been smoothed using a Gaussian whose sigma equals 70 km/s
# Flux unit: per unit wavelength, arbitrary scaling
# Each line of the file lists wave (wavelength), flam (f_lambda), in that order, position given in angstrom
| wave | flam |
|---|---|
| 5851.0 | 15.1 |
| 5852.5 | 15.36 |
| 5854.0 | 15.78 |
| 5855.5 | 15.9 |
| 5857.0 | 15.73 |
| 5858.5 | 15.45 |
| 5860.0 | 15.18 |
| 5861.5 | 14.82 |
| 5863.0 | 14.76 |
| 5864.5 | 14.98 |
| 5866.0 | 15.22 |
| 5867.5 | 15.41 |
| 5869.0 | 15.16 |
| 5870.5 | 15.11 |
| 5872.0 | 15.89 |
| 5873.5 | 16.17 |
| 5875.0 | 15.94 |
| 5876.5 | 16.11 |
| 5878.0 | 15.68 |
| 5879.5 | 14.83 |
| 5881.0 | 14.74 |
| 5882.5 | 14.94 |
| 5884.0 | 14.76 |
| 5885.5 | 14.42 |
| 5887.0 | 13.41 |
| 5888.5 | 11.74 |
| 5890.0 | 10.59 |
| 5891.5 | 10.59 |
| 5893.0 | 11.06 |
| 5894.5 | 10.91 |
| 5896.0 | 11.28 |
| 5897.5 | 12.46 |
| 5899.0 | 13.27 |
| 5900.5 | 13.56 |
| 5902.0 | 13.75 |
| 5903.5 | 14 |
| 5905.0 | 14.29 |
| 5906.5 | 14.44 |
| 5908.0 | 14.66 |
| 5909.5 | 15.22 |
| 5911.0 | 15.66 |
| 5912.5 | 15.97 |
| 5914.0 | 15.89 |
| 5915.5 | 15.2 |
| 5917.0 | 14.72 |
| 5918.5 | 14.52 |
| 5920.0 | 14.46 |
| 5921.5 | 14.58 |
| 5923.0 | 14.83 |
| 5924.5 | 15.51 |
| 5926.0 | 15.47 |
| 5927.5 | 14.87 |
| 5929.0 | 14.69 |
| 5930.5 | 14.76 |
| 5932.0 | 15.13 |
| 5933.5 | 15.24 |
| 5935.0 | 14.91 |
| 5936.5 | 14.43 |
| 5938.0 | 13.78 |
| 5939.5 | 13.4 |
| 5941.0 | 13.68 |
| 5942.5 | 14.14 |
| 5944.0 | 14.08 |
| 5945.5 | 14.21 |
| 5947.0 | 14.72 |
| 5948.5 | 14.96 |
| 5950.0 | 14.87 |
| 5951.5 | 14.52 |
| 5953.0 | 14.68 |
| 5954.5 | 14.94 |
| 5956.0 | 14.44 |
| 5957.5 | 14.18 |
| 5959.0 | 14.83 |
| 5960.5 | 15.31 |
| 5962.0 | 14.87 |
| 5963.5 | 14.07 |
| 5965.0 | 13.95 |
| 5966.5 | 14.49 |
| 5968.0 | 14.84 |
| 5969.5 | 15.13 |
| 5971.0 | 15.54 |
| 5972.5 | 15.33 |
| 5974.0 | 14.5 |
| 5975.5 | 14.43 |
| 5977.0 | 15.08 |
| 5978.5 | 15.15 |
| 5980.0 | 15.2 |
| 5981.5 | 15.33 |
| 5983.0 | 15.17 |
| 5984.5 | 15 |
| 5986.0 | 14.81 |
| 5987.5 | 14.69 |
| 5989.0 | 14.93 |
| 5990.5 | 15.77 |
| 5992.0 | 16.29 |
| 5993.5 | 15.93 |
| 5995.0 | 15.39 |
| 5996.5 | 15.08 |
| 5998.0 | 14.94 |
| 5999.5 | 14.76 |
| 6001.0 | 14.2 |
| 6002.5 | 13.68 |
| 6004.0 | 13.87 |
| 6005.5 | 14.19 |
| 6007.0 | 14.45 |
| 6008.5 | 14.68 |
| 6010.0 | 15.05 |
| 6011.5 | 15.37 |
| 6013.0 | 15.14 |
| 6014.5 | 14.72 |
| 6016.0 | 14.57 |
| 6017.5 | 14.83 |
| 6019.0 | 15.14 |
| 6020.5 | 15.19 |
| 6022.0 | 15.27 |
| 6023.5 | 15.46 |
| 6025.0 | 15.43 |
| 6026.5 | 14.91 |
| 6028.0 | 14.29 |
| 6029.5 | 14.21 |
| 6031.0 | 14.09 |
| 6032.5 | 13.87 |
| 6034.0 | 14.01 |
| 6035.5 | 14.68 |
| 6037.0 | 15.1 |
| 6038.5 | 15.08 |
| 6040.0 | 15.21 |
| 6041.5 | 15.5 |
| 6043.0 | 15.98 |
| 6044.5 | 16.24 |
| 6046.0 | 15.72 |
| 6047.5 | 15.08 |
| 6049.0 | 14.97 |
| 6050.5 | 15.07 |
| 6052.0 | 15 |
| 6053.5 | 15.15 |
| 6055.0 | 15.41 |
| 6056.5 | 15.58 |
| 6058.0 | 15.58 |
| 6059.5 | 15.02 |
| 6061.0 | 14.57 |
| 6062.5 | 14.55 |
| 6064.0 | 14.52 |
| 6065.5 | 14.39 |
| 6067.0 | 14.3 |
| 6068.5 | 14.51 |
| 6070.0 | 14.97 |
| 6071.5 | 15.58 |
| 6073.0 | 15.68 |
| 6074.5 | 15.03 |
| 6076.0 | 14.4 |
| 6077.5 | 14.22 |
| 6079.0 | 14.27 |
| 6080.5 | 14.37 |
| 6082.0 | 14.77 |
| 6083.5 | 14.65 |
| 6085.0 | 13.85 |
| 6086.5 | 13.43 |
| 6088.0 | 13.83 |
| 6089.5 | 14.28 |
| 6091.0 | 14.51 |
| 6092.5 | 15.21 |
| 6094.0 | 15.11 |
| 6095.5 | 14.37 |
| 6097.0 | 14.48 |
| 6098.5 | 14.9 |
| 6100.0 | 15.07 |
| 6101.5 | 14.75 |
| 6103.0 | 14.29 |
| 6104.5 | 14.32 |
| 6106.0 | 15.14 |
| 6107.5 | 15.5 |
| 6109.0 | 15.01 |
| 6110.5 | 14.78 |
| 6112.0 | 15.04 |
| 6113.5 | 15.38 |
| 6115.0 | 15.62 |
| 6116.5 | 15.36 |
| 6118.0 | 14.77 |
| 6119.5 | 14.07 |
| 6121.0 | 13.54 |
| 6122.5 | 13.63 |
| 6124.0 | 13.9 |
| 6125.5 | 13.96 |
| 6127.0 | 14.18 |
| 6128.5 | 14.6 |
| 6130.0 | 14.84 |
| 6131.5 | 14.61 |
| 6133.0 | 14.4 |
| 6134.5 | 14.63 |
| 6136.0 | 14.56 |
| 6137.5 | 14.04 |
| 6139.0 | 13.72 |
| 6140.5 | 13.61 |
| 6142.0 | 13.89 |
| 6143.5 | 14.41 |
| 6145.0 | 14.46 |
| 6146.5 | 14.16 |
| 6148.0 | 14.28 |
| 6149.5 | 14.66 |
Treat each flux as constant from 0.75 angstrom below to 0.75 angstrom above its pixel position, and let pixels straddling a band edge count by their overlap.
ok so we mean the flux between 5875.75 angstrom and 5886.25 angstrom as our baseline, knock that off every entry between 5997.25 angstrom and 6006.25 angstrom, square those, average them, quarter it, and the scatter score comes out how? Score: 0.208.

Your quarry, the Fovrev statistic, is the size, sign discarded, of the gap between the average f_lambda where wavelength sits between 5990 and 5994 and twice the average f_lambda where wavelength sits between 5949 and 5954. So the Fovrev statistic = 13.4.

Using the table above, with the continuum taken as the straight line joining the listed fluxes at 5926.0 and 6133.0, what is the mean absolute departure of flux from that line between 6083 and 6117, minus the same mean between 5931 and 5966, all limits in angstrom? -0.34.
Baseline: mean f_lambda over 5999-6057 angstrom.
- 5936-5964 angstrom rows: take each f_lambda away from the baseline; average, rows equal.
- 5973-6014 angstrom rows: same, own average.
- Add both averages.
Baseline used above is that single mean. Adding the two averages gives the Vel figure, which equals 0.4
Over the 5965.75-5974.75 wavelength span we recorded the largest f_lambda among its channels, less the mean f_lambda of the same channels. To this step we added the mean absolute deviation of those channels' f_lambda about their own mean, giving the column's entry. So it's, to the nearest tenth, 0.9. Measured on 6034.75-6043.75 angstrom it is 1.0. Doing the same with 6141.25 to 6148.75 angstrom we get 0.4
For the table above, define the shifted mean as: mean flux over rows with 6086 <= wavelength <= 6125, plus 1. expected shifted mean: 15.6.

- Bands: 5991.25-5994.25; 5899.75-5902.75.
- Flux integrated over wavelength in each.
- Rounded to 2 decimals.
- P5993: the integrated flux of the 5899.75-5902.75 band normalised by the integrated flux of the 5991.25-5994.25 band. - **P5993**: 0.85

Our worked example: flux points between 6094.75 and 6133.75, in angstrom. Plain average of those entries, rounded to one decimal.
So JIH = 14.6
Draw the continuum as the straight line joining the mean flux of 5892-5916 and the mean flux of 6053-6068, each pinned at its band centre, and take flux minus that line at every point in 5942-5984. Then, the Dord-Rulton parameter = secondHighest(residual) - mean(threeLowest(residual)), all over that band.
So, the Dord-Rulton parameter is 1.26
